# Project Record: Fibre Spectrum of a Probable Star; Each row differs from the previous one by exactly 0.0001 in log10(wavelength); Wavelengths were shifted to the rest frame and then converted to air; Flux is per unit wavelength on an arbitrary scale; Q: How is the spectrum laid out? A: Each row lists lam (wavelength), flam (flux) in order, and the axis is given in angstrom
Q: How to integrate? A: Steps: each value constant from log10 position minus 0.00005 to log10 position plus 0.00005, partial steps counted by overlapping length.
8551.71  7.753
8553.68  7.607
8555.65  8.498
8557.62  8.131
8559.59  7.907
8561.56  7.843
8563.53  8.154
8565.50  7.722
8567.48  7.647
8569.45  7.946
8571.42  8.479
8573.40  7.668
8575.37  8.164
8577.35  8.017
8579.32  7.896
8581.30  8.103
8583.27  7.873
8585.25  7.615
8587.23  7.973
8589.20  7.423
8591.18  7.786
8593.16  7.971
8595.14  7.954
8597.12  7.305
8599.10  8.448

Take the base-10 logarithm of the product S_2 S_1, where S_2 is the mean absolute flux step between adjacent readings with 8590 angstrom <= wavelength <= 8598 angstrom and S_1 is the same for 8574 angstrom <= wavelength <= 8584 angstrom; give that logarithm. -1.30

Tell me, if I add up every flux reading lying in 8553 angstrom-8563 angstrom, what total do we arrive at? 40.0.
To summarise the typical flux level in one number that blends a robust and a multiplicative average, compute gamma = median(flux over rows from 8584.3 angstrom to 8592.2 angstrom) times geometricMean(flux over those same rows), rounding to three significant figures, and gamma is 59.3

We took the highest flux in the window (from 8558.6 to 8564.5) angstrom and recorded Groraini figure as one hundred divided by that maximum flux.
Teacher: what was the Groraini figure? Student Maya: 12.26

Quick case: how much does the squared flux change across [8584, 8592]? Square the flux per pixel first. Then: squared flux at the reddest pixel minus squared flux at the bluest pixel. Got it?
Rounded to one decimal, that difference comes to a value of 2.6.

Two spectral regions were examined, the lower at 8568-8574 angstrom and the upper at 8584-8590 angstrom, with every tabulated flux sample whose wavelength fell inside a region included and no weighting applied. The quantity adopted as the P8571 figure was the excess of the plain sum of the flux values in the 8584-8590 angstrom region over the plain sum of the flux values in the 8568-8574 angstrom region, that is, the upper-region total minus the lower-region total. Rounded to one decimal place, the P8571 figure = -1.1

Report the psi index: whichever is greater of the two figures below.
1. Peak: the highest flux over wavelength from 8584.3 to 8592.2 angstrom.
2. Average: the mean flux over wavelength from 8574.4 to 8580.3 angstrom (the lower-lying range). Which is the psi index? 8.03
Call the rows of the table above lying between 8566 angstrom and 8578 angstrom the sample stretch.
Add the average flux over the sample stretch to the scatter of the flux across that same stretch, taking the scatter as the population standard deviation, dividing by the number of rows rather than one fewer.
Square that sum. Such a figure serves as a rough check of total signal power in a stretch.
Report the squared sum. 68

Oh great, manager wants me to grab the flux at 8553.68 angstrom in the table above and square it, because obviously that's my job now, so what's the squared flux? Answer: 58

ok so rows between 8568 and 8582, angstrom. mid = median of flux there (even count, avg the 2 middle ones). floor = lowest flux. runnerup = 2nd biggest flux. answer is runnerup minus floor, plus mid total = 8.51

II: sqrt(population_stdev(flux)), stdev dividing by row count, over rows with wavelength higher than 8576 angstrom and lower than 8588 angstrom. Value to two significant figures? 0.39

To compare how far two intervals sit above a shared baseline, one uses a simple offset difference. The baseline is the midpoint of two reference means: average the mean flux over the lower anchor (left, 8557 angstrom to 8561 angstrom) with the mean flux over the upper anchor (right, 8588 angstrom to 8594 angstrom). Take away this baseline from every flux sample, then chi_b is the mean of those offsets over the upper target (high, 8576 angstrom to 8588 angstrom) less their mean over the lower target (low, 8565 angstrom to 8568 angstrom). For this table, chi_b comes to 0.23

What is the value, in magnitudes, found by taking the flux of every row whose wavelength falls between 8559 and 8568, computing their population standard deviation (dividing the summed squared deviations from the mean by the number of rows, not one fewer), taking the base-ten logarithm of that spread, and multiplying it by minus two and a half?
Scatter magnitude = 1.9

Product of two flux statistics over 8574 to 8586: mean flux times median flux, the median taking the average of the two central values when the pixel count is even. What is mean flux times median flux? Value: 63.2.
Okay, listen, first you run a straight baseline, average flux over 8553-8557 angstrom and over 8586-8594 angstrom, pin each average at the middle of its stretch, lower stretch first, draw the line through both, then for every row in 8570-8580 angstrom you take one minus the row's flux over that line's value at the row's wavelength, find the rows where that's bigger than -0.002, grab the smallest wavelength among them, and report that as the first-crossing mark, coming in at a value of 8573.40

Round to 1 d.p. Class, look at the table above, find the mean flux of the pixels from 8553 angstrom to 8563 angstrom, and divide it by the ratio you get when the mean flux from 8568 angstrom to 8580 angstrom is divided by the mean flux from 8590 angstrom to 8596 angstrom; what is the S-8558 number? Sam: 7.9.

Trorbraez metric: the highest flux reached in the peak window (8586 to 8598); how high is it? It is 7.973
